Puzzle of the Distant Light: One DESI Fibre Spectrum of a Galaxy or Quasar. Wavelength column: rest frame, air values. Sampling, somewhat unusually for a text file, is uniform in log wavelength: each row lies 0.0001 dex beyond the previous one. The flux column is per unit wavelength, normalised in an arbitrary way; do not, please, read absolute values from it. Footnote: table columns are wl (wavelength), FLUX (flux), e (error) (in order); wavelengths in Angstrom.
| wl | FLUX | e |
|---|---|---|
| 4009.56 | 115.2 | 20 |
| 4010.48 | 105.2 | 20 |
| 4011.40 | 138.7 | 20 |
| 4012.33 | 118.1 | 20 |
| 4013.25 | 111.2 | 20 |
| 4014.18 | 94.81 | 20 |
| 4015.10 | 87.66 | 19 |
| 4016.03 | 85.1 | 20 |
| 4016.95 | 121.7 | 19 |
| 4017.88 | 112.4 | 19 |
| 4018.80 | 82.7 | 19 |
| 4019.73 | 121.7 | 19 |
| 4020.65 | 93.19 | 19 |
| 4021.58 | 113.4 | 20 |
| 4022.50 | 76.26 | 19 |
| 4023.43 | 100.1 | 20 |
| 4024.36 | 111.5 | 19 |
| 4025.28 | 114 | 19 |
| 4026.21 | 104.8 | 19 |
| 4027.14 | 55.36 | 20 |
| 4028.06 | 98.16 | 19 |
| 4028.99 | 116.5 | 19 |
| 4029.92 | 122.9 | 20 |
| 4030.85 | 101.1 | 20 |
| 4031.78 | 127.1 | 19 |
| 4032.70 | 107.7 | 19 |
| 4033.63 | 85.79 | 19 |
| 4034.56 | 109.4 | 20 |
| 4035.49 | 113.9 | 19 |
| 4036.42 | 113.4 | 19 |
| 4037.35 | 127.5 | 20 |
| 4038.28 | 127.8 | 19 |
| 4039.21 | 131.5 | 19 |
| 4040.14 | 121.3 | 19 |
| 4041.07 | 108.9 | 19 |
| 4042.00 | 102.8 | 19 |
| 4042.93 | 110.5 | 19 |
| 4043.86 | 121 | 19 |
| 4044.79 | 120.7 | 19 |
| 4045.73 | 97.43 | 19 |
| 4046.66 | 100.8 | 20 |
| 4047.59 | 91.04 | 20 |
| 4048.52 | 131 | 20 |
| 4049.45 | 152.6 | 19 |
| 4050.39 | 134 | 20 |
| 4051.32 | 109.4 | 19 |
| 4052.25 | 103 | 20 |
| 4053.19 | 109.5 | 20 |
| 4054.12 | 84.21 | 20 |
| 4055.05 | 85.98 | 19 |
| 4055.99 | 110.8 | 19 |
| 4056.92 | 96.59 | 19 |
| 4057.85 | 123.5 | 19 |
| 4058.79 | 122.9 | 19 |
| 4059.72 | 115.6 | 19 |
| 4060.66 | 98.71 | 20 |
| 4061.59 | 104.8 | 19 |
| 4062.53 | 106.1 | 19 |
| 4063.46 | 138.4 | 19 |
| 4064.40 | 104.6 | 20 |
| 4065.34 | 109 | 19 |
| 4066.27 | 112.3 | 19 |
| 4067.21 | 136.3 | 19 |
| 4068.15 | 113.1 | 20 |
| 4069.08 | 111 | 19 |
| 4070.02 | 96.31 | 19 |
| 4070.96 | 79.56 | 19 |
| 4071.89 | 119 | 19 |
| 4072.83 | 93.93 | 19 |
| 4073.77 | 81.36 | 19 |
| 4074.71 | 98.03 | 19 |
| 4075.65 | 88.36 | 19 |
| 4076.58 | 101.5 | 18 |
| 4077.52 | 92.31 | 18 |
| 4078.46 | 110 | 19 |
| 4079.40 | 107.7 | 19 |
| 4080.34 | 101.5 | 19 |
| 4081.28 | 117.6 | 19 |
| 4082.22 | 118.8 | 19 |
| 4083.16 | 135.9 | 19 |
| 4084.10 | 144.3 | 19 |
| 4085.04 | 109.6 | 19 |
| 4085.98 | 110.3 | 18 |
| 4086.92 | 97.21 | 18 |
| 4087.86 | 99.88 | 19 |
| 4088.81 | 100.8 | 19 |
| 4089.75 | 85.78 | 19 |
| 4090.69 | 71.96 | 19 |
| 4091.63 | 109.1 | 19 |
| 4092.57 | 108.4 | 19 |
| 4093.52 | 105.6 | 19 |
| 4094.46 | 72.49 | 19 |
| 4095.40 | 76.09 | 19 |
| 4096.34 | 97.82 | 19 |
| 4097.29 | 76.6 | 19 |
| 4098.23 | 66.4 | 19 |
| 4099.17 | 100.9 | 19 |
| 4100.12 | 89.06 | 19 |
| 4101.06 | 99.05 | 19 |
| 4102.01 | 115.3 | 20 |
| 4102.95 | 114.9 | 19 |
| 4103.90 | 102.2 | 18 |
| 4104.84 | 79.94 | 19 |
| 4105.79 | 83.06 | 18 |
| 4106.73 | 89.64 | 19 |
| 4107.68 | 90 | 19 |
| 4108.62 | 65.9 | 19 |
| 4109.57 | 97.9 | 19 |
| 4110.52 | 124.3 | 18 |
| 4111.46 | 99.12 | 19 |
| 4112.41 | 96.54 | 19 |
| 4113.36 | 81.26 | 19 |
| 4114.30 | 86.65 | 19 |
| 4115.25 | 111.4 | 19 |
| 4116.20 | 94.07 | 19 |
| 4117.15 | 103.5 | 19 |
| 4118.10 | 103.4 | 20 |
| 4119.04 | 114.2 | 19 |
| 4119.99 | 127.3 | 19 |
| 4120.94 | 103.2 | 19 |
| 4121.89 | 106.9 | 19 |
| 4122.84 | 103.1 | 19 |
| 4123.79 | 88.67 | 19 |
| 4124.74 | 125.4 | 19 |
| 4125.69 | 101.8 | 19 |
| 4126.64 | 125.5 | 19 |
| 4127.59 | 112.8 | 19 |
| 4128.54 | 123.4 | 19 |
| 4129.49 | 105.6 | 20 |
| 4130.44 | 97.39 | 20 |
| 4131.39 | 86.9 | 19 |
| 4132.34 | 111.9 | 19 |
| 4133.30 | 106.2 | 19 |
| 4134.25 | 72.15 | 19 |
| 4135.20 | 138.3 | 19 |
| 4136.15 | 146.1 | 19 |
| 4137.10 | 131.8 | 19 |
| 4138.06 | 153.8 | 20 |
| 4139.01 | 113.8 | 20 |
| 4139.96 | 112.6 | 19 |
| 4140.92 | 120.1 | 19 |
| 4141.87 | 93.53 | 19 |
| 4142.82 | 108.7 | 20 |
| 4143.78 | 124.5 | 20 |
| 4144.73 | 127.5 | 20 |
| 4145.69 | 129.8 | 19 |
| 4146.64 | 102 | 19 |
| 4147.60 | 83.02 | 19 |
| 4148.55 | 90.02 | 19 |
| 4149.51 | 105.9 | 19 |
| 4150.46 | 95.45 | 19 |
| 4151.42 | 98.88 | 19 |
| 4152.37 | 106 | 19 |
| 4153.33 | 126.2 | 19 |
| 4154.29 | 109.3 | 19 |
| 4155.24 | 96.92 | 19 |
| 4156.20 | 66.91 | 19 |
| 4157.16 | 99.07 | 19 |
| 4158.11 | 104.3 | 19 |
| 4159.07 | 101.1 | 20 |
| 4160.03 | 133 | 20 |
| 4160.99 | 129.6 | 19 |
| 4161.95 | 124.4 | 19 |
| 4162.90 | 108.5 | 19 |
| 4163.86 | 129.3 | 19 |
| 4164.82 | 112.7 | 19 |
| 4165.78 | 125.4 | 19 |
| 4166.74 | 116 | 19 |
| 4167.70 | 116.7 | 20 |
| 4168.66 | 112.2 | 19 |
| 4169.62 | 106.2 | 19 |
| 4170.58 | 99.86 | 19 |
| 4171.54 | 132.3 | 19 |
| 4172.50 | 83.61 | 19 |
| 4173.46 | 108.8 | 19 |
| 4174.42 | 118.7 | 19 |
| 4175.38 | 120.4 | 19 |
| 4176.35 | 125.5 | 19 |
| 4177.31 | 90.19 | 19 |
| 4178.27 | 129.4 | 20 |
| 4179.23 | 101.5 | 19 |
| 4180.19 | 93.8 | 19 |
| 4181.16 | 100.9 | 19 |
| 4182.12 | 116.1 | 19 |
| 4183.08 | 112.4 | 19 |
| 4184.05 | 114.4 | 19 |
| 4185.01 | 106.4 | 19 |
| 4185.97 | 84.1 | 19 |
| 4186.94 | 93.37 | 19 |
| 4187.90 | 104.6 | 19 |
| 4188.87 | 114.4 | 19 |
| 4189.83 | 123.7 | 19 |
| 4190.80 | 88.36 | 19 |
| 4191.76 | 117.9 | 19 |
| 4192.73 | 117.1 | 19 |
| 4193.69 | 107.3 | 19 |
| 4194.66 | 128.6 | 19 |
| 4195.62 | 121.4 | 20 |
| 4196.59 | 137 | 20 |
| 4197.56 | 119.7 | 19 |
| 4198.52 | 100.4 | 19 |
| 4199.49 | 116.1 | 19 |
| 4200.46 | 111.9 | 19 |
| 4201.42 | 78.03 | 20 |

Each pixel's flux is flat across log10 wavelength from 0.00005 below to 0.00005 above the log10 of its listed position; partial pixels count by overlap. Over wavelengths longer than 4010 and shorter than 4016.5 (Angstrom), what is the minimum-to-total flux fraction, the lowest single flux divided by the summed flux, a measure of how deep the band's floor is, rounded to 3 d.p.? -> 0.115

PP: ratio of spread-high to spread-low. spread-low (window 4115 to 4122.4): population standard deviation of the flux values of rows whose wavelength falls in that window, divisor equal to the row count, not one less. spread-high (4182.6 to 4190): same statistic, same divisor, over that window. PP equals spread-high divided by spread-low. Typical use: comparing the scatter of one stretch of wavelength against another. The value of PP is 1.3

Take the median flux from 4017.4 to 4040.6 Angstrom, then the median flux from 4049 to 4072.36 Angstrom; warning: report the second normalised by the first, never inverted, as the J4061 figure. 0.97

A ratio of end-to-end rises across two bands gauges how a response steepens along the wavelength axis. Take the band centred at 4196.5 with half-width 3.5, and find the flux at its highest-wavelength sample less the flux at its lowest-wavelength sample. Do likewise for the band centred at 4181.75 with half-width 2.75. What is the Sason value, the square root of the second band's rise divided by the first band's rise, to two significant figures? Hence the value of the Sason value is 1.2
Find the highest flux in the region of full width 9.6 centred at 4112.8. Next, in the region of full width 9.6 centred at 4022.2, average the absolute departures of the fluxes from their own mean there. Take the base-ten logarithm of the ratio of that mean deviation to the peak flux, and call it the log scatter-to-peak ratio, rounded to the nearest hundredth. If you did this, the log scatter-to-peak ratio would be -1.02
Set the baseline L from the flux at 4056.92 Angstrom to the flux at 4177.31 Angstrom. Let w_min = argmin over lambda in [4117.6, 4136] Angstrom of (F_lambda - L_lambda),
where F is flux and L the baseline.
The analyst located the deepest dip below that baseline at 4134.25 Angstrom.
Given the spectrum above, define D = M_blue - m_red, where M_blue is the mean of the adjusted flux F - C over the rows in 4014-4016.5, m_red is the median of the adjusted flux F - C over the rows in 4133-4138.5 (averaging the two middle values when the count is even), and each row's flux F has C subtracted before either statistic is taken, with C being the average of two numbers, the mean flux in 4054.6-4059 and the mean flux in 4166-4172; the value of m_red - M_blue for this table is 46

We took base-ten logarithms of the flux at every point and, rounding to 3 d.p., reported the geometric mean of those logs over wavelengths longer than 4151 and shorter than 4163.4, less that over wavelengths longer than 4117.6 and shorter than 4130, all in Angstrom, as -0.016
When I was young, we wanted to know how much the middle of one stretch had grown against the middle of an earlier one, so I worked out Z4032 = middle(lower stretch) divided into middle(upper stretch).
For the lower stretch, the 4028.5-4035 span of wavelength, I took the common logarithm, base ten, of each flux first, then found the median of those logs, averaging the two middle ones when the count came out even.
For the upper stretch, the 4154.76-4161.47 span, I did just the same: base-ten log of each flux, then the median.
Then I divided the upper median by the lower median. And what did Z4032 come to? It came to 0.98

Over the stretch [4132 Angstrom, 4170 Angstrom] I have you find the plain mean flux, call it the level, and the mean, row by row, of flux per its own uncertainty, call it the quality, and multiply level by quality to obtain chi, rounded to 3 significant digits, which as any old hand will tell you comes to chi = 656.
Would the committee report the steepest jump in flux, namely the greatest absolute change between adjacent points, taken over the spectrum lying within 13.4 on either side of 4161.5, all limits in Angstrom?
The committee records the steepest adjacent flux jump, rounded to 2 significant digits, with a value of 49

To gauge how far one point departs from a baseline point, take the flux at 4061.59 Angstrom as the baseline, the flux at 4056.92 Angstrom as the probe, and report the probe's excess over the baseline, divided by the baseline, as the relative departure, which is -0.1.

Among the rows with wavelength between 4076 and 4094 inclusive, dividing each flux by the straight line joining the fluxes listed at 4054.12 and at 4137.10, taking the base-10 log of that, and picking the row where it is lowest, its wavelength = 4090.69 Angstrom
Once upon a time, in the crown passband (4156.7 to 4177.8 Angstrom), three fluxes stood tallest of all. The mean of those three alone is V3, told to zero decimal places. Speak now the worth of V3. 132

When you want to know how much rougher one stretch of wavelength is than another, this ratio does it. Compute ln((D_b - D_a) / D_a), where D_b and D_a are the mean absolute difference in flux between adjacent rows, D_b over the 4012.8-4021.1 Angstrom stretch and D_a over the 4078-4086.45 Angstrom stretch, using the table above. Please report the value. 0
